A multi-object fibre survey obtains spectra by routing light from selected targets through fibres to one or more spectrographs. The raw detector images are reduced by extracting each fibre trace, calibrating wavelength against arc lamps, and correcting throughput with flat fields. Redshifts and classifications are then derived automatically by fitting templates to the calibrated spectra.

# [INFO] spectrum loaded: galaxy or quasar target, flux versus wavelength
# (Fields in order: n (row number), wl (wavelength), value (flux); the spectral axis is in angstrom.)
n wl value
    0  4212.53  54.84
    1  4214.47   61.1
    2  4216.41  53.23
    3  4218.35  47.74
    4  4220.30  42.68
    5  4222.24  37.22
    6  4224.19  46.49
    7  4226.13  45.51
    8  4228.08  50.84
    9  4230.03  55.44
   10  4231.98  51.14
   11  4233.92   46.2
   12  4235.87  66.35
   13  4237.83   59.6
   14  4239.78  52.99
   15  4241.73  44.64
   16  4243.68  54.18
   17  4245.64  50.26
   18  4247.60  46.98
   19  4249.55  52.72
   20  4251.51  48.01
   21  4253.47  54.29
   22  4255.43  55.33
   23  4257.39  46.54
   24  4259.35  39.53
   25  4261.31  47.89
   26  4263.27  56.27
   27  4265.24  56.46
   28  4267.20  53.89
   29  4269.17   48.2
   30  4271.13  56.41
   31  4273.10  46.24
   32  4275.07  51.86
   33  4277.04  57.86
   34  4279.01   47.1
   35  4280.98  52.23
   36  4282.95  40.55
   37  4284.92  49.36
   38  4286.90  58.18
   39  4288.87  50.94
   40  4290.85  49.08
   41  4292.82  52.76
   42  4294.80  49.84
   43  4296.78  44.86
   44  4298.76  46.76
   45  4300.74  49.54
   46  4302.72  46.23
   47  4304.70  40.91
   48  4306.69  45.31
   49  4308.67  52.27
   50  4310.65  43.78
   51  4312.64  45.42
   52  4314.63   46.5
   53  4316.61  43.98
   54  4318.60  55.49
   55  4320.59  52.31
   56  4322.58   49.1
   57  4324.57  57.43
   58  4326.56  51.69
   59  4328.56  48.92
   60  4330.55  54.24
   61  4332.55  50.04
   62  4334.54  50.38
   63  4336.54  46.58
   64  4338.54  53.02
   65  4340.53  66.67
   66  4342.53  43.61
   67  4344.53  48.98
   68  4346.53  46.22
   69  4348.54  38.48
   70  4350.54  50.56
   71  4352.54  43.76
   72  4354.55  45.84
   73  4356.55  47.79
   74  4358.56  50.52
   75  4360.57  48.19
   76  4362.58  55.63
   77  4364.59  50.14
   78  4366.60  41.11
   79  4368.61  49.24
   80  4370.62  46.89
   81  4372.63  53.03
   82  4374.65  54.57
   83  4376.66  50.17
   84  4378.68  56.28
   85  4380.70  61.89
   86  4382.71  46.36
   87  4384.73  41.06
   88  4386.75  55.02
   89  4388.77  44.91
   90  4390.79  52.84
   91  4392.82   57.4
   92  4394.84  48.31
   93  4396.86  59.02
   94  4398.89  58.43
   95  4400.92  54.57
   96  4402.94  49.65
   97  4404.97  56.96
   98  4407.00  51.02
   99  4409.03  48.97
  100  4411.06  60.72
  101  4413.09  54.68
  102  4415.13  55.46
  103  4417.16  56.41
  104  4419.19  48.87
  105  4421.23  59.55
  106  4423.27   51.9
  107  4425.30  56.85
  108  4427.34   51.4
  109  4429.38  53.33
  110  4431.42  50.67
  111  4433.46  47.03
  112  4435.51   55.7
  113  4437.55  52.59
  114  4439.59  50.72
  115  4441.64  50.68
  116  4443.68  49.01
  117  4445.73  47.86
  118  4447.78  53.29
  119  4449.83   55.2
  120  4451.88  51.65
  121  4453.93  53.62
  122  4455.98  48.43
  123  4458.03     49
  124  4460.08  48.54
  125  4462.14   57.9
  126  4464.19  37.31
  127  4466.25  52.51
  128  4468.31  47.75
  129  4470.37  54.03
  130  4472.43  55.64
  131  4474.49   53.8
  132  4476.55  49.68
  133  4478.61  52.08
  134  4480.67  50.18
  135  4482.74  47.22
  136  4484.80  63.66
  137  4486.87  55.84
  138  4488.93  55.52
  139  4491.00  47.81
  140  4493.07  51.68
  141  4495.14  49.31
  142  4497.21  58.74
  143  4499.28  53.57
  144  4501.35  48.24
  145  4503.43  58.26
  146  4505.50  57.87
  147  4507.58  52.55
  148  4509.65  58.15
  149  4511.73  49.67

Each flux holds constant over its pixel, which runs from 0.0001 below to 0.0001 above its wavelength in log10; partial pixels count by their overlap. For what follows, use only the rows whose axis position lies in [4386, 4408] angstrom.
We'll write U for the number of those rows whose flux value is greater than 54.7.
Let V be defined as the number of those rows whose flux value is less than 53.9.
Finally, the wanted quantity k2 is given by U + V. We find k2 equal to 10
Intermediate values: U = 5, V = 5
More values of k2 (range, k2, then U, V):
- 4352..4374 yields 11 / 1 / 10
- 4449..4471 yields 10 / 2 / 8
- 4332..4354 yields 11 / 1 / 10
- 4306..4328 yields 11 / 2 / 9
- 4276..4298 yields 11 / 2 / 9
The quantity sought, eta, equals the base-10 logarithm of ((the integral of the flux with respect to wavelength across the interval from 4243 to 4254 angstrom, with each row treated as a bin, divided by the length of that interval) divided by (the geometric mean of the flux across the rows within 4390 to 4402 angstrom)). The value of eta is -0.034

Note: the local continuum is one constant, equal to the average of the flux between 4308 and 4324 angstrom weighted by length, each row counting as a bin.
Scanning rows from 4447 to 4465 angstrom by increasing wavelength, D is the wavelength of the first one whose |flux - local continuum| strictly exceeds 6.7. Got 4462.14 angstrom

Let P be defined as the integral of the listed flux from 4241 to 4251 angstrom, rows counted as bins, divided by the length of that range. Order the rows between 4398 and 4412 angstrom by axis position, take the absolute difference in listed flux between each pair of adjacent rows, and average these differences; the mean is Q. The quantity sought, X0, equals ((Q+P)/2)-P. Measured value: -21.9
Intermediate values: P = 49.8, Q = 6.0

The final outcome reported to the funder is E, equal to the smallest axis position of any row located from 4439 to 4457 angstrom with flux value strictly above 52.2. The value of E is 4447.78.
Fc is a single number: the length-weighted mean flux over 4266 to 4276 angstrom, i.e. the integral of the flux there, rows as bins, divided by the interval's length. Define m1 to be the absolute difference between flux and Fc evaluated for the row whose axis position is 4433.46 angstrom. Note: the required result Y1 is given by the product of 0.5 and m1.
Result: 2.2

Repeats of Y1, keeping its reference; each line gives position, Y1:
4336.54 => 2.4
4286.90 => 3.4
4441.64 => 0.4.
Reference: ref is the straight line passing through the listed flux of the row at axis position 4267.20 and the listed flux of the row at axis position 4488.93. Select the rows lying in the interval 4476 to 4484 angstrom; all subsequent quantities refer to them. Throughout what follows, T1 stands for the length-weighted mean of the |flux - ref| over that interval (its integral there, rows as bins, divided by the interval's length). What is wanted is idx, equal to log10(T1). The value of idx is 0.76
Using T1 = 5.7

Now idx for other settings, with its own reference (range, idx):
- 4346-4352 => 0.98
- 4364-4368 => 0.96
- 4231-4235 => 0.71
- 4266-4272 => 0.44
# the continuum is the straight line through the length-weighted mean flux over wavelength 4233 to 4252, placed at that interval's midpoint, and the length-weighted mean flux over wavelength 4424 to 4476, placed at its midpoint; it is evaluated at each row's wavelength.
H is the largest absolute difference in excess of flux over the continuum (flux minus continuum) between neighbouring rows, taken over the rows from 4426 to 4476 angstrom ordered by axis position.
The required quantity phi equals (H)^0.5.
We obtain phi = 4.5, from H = 21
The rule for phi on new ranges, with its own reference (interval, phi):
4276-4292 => 3.4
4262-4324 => 3.4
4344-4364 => 3.5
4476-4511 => 4.1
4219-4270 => 4.5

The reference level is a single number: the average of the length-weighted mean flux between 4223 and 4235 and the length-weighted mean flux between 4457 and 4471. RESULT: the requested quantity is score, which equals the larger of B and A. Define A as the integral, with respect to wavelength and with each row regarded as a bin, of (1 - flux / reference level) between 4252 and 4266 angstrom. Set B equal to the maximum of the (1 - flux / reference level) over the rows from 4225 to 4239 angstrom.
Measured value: 0.08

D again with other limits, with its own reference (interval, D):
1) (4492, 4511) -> 4497.21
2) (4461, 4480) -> 4462.14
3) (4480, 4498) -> 4484.80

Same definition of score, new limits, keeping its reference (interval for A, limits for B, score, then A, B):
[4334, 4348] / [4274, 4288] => 0.18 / -0.3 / 0.18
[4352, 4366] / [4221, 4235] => 0.25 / 0.2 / 0.25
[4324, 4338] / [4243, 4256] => 0.05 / -0.5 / 0.05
